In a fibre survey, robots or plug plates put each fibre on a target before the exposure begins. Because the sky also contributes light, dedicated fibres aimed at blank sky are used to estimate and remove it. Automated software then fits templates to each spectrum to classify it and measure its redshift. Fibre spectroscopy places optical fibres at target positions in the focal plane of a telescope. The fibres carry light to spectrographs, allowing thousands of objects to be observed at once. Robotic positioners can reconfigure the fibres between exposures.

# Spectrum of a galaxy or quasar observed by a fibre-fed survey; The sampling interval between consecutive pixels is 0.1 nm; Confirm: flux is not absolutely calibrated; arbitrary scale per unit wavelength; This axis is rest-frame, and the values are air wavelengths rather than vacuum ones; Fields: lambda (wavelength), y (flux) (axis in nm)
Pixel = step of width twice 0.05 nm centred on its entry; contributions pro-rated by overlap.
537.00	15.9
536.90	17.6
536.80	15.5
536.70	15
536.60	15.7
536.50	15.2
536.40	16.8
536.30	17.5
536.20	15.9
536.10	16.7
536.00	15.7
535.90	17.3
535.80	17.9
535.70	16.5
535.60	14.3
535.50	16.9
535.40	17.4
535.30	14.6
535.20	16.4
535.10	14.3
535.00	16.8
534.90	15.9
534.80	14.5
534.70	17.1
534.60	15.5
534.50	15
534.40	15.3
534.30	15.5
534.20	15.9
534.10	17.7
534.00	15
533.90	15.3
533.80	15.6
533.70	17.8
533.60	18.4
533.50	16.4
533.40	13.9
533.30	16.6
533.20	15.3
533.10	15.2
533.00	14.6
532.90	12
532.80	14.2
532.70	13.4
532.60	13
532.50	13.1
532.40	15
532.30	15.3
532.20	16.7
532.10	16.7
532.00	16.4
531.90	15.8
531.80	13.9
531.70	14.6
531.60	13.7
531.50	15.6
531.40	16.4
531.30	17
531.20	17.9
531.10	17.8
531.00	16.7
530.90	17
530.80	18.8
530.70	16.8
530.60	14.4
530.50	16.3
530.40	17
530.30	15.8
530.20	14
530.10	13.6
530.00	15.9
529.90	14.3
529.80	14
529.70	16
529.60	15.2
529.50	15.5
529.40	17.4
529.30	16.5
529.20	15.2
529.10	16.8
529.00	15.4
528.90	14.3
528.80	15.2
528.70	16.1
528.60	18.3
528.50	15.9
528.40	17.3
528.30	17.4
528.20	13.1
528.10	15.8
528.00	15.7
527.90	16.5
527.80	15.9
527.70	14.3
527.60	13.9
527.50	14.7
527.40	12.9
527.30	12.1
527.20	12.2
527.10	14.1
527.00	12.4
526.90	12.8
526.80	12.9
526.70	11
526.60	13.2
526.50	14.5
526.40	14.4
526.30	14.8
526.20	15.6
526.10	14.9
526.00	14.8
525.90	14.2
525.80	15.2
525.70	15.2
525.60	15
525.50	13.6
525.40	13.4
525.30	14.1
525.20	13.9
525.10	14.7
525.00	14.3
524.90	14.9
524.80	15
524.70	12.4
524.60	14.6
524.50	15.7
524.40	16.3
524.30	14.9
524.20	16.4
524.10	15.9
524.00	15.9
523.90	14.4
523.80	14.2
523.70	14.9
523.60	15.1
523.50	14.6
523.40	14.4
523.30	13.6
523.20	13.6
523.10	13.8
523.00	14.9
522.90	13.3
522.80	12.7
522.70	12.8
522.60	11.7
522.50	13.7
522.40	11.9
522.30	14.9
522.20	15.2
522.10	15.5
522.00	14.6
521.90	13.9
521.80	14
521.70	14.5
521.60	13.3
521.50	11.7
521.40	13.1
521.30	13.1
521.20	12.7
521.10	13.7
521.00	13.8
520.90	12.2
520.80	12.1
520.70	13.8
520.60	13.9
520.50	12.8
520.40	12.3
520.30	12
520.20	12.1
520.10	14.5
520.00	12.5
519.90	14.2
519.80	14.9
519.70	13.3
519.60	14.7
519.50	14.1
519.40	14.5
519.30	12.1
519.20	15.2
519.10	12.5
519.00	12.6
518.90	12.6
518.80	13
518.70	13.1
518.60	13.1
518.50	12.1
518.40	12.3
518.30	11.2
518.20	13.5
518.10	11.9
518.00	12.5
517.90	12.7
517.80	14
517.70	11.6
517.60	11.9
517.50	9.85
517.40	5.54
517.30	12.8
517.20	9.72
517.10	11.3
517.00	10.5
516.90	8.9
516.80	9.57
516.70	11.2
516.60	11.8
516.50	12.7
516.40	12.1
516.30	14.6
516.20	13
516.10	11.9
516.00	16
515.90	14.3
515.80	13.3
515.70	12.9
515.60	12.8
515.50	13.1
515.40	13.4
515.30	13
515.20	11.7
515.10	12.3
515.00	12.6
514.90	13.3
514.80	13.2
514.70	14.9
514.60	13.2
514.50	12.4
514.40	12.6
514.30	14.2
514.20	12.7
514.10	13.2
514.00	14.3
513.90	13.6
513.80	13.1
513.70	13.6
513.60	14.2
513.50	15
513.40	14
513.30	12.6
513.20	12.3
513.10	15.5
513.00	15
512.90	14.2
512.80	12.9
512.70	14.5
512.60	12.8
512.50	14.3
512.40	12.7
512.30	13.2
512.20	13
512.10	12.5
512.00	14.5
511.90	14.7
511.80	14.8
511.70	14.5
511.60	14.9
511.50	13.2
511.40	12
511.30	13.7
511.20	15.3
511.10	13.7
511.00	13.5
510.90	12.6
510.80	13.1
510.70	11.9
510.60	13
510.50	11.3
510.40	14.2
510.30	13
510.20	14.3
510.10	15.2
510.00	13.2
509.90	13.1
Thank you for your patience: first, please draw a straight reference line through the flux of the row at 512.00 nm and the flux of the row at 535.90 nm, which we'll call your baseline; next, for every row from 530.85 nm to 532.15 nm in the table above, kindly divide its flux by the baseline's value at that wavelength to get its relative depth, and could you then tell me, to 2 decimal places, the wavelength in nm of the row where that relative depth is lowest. 531.60 nm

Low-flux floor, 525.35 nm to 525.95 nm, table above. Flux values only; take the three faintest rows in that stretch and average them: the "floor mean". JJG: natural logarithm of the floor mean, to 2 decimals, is 2.62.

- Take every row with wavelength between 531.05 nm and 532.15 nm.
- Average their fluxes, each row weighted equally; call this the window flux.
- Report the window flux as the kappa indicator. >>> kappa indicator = 16.0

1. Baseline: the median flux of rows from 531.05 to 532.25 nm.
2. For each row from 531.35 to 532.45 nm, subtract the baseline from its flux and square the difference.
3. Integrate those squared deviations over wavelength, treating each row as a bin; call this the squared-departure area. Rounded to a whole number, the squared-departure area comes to 2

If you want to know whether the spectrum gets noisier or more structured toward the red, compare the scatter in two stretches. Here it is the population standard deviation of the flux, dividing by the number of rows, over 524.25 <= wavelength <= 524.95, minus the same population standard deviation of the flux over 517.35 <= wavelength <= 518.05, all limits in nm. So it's -1.4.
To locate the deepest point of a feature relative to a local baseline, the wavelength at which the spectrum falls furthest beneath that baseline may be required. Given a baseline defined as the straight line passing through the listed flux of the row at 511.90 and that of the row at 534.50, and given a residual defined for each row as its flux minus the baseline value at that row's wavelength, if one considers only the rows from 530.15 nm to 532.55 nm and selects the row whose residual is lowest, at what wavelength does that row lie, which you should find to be 532.50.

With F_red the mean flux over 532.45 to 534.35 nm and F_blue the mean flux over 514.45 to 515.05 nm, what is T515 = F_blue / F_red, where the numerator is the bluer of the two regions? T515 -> 0.87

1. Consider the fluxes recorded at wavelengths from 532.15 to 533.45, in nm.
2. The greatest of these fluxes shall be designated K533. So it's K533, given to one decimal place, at 16.7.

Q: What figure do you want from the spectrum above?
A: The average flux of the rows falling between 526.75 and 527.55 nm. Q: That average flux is 13.0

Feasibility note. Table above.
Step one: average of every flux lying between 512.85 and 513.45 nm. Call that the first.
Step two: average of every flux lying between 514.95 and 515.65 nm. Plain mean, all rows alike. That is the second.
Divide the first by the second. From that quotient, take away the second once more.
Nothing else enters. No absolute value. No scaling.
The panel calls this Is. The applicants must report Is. -11.6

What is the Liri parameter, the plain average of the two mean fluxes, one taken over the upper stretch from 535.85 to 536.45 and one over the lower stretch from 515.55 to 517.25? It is 14.4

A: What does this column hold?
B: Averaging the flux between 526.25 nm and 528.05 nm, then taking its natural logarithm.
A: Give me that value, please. 2.62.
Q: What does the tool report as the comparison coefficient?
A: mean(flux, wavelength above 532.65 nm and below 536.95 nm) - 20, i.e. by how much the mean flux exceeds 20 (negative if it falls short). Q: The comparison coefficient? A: -4.2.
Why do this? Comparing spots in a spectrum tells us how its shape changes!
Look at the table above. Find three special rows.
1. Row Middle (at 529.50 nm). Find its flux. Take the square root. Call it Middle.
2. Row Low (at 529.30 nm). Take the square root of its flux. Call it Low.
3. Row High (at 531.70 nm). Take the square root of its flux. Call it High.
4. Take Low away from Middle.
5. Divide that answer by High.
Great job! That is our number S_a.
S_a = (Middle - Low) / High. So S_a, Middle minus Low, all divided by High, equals -0.03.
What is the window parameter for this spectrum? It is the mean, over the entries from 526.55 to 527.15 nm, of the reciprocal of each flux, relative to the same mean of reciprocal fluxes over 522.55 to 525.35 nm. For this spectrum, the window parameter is 1.1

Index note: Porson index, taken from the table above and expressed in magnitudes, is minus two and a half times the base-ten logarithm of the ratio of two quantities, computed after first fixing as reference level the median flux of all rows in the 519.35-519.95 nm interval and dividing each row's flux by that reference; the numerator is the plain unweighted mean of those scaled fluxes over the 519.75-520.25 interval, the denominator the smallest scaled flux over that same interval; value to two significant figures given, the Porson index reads -0.13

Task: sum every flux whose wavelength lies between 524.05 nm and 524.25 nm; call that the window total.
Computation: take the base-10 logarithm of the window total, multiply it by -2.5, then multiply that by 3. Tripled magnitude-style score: -11.3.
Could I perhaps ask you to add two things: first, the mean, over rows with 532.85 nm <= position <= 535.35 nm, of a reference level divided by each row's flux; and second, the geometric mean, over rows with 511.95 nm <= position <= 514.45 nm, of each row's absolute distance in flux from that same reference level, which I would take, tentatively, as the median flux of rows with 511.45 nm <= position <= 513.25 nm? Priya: 1.44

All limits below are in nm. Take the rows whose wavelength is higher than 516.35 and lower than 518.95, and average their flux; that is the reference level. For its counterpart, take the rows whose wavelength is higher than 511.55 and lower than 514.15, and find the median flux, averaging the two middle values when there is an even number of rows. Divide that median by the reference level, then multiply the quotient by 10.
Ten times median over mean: 12.2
